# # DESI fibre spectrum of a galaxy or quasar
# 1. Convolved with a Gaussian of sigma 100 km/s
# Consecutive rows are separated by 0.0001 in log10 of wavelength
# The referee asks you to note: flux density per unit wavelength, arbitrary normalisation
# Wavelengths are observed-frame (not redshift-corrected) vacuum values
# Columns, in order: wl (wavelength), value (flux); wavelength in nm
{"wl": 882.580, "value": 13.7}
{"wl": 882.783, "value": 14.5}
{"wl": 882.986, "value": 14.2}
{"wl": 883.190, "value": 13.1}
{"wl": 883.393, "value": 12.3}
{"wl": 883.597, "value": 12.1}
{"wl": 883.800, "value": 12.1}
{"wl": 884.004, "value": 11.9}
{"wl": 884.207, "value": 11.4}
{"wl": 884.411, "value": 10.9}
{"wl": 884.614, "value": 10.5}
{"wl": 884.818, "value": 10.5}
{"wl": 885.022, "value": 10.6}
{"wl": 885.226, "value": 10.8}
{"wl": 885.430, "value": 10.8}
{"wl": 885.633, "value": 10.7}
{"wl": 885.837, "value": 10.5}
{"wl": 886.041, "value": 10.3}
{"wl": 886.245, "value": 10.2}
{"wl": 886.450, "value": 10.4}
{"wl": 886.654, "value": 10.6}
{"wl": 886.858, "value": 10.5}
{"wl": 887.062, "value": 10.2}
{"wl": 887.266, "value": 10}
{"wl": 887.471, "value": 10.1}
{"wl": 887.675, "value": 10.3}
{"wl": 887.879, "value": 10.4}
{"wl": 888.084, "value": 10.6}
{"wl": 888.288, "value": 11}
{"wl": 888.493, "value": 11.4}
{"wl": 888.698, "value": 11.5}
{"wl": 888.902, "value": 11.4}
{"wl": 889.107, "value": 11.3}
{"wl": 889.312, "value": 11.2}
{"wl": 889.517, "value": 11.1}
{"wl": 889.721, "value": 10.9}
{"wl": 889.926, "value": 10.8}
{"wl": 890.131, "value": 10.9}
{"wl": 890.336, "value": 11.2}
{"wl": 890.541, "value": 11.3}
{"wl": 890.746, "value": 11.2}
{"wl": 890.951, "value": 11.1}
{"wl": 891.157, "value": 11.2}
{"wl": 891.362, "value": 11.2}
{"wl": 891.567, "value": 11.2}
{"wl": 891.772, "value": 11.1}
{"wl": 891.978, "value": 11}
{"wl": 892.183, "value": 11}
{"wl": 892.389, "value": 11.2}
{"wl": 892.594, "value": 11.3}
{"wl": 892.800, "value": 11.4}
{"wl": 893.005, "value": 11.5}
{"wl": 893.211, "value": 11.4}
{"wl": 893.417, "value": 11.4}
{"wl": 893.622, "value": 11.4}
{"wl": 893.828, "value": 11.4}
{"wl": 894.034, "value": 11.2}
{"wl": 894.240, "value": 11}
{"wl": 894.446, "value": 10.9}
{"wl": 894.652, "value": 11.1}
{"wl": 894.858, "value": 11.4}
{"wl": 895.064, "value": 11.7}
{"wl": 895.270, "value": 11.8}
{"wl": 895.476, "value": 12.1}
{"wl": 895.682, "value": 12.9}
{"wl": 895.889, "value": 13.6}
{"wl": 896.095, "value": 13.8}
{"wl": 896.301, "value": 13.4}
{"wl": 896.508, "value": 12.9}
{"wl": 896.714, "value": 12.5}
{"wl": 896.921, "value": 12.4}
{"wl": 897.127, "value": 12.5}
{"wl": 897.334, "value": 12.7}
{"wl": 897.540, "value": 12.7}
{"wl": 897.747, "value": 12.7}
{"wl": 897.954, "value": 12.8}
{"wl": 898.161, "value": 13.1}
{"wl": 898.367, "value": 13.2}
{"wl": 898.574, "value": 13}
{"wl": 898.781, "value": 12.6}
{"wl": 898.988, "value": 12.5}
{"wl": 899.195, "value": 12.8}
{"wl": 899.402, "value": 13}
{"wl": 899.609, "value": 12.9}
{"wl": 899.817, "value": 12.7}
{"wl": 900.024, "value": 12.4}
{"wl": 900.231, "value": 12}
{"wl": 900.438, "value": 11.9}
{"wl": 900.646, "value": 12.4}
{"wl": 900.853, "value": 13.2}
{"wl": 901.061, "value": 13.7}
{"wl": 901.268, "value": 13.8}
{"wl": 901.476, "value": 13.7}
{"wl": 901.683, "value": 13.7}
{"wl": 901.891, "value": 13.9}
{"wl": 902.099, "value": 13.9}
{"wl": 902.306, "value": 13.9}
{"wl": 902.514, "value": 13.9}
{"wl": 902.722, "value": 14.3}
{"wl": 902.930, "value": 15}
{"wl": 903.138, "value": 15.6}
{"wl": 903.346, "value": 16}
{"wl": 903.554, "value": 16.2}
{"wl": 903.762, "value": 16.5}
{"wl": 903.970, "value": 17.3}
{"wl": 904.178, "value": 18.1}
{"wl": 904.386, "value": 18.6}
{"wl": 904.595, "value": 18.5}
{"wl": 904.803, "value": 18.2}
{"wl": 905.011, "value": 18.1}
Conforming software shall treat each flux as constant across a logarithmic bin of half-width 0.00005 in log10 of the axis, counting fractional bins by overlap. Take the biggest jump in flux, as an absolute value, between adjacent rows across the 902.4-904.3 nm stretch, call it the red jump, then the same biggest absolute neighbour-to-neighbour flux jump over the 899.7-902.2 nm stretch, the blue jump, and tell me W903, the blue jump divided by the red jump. 1.0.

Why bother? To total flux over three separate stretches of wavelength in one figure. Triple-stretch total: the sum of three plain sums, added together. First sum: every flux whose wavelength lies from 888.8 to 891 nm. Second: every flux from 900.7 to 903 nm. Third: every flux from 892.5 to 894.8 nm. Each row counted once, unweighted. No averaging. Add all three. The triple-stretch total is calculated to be 399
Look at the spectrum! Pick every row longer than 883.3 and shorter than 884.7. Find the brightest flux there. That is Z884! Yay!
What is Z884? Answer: 12.3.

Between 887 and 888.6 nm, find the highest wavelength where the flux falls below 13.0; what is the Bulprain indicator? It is 888.493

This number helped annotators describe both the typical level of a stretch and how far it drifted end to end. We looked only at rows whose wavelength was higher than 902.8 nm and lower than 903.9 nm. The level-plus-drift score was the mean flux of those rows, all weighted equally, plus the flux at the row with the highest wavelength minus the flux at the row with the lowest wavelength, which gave 17.4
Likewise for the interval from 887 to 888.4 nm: 11.2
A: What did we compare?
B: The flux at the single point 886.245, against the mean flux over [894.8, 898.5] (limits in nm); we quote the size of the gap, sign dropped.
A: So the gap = 2.5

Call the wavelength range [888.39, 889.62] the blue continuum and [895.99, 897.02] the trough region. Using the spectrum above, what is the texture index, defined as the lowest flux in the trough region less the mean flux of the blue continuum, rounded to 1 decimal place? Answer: 1.1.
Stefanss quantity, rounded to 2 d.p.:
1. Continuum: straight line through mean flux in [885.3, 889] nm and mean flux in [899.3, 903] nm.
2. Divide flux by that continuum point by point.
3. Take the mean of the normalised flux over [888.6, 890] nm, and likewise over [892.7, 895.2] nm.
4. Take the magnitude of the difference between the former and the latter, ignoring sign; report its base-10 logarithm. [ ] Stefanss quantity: -1.19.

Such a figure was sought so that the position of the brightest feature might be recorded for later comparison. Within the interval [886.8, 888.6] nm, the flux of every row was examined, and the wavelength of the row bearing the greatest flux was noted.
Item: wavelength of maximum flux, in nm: 888.493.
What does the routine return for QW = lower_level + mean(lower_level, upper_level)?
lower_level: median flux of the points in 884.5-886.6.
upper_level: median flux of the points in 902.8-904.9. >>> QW 24.2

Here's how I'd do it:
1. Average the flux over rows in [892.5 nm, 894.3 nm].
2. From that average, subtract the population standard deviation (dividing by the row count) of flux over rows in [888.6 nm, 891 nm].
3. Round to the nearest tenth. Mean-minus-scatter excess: 11.1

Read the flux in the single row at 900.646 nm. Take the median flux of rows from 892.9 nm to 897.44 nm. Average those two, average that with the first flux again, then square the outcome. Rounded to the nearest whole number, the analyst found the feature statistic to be 150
